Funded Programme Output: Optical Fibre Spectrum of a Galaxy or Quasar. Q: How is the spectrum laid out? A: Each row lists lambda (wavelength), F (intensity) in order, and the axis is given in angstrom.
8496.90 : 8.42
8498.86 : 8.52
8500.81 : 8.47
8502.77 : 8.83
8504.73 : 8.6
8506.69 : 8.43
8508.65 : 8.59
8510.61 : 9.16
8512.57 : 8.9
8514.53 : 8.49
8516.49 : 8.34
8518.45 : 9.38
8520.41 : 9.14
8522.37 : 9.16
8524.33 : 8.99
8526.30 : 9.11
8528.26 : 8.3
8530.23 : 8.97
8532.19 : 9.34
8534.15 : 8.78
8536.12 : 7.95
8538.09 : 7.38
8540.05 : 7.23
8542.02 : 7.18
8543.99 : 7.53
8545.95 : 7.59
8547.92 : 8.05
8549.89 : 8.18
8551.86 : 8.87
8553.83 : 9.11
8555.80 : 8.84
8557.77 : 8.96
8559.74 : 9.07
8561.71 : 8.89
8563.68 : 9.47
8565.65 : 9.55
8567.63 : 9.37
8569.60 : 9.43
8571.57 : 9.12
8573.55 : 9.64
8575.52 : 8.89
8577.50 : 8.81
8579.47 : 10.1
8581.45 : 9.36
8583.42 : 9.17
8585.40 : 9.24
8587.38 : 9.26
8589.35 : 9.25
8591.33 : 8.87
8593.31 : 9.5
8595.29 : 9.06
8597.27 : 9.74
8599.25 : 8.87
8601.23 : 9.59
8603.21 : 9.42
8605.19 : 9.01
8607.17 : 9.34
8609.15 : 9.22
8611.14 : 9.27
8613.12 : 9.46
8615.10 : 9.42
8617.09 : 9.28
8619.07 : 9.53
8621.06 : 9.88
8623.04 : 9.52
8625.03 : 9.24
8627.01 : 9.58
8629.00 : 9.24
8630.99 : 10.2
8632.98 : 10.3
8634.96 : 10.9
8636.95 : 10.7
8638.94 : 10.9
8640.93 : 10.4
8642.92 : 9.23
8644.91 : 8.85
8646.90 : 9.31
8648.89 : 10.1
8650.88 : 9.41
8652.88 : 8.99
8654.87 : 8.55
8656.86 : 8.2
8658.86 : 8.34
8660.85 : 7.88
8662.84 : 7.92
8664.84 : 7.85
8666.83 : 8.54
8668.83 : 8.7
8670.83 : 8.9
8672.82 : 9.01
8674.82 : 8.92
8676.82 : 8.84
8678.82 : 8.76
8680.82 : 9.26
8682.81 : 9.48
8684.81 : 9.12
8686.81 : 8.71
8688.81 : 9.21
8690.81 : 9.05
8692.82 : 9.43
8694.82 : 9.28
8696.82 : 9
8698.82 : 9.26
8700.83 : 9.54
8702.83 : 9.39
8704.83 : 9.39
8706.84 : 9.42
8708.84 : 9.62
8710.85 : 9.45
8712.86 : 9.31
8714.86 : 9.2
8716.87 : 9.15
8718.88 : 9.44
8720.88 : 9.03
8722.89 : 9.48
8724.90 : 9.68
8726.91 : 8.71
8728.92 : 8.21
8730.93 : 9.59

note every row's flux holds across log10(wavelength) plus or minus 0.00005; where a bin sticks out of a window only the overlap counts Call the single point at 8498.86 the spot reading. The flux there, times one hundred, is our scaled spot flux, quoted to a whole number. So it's 852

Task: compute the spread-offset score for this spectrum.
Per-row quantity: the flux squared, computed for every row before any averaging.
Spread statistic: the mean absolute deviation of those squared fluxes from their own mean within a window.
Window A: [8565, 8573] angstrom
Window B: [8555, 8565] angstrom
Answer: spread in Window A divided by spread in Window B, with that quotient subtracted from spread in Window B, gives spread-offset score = 3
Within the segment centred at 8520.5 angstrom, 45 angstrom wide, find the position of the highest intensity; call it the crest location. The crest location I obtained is 8518.45 angstrom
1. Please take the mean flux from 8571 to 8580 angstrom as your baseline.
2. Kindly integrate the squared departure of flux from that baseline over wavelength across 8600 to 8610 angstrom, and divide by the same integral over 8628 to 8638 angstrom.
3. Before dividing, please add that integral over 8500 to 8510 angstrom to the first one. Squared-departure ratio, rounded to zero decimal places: 0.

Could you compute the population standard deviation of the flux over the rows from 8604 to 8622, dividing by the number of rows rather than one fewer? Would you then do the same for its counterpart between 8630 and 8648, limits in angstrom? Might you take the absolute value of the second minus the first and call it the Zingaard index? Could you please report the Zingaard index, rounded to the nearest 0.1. 0.5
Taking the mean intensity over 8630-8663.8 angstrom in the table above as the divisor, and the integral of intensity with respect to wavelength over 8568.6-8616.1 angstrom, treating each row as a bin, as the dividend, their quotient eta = 47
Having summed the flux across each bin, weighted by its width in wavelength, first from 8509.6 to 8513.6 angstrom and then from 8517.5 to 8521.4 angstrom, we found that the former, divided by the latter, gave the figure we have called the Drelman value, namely 1.0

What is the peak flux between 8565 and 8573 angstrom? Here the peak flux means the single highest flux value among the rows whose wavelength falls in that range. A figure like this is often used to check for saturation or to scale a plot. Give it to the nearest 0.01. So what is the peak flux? 9.55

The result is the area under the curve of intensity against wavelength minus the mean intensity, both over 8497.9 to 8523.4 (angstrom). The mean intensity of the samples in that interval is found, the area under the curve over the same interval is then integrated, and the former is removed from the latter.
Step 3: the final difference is 215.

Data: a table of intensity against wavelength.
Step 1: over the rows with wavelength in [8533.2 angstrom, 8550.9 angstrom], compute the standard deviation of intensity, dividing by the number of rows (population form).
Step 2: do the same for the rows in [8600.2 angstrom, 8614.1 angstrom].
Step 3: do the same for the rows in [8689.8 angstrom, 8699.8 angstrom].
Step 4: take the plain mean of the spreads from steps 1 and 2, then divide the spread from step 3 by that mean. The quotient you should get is 0.48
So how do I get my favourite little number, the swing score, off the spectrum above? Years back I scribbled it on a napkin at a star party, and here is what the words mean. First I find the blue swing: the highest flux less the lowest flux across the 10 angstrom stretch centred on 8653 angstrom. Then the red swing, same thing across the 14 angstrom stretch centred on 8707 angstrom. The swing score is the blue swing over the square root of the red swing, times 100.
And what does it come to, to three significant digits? 341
